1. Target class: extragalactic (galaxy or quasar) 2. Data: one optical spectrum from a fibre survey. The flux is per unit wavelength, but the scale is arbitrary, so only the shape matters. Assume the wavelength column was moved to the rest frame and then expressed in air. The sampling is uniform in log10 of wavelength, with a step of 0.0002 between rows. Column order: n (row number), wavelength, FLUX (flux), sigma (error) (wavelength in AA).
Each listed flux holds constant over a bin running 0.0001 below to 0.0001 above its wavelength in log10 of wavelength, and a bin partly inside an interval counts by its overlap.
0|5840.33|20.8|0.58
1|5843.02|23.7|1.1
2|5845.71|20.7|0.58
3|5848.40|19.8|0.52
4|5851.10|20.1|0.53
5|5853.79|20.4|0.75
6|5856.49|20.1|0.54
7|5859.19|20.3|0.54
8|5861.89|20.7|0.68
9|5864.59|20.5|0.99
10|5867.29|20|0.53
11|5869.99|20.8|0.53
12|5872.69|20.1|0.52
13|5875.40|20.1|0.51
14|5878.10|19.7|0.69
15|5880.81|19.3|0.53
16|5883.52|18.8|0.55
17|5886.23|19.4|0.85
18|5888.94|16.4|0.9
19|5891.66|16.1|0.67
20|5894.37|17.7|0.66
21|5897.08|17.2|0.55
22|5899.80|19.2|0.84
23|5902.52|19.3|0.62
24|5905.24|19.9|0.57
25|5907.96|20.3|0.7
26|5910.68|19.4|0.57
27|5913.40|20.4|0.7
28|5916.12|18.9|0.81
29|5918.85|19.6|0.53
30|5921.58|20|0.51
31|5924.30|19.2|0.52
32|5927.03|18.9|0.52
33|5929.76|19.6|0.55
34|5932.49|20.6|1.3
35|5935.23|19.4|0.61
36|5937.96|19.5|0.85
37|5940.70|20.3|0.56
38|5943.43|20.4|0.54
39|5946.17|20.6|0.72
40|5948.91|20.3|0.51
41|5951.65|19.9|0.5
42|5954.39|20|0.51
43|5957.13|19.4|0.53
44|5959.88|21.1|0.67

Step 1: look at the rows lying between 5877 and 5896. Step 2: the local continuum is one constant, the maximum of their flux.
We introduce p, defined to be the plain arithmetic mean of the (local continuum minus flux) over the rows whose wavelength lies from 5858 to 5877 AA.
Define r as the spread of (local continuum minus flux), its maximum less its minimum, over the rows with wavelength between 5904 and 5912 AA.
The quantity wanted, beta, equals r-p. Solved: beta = 1.6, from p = -0.7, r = 0.90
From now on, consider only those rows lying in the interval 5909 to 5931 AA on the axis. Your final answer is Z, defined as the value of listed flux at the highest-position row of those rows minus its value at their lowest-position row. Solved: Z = 0.2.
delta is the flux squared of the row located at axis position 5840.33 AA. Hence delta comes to 433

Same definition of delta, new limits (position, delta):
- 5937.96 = 380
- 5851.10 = 404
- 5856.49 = 404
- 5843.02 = 562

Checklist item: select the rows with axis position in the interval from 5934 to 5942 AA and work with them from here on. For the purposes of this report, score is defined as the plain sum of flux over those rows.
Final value 59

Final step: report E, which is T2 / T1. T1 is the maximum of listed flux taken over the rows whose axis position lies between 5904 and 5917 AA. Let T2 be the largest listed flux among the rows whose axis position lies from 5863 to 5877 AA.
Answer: 1.02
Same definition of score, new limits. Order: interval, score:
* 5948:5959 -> 80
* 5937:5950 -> 101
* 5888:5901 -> 87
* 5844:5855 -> 81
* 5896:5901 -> 36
